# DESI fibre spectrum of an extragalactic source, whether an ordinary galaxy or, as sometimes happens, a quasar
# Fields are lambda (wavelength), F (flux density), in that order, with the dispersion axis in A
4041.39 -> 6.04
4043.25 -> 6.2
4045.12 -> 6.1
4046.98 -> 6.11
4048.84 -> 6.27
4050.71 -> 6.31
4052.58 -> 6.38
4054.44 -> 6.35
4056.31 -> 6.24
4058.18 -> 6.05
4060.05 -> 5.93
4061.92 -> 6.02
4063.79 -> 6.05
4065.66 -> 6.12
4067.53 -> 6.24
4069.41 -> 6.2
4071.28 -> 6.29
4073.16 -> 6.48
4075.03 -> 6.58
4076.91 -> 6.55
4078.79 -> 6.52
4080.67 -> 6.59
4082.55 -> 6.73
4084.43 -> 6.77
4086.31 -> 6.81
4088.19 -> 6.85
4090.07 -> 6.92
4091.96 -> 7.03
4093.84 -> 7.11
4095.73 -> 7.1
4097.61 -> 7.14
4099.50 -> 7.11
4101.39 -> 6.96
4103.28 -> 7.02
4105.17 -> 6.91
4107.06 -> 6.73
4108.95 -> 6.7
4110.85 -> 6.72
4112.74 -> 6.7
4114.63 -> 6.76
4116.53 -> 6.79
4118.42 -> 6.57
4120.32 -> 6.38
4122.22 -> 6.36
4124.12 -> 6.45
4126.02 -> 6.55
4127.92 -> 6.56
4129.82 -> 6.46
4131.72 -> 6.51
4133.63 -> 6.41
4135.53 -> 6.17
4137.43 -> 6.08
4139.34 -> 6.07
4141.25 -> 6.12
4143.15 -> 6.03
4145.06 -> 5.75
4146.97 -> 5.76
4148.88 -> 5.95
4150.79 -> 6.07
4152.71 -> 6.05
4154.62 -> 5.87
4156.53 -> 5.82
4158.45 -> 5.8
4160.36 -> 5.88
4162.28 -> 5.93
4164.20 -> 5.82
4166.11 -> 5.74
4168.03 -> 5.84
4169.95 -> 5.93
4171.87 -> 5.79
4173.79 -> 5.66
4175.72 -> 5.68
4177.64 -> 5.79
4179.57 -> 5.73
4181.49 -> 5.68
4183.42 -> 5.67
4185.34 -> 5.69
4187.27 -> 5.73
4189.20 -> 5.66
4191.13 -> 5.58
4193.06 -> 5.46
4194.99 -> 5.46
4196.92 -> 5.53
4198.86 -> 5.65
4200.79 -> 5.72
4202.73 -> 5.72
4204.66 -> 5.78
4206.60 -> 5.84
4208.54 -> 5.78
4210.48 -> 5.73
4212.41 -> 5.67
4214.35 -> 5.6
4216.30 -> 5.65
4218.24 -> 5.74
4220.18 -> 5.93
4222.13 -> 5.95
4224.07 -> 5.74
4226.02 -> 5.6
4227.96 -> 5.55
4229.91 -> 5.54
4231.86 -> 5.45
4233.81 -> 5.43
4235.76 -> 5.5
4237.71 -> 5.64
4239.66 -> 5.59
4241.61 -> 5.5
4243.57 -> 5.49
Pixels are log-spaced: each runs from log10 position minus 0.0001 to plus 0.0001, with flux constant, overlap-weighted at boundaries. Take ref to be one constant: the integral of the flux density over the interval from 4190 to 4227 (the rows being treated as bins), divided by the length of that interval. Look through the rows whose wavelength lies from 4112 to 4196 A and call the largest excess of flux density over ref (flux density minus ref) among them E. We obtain 1.10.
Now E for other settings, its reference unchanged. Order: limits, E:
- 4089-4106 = 1.45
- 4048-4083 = 1.04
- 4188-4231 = 0.26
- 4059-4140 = 1.45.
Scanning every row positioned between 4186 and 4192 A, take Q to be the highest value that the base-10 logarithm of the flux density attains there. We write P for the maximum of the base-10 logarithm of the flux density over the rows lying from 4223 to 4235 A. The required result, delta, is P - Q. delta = 0.001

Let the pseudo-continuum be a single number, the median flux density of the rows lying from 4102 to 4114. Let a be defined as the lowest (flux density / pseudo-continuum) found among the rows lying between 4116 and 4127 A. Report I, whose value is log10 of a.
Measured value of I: -0.024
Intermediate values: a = 0.95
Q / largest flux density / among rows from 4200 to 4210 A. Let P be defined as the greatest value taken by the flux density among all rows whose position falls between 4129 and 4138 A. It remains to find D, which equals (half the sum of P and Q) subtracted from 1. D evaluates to -5.2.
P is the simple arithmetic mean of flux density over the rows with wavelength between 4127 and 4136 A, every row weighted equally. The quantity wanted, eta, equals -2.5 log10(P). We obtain -2.02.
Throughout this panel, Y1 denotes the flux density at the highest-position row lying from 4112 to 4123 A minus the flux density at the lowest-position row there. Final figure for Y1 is -0.34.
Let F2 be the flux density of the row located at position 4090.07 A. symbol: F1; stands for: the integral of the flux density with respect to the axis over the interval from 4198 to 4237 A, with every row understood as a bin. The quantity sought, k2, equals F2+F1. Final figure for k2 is 228.4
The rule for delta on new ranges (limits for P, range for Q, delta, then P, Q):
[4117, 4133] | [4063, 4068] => 0.022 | 0.818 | 0.80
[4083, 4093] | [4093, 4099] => -0.007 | 0.847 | 0.85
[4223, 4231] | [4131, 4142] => -0.055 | 0.759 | 0.81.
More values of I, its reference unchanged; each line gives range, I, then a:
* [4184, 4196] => -0.090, 0.81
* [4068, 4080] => -0.035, 0.92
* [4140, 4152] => -0.068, 0.86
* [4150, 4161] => -0.064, 0.86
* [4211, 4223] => -0.080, 0.83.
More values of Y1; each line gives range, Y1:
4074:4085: 0.19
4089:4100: 0.19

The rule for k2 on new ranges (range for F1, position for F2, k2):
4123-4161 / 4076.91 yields 239.1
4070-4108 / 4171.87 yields 264.4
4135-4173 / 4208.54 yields 230.7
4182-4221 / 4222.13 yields 227.4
